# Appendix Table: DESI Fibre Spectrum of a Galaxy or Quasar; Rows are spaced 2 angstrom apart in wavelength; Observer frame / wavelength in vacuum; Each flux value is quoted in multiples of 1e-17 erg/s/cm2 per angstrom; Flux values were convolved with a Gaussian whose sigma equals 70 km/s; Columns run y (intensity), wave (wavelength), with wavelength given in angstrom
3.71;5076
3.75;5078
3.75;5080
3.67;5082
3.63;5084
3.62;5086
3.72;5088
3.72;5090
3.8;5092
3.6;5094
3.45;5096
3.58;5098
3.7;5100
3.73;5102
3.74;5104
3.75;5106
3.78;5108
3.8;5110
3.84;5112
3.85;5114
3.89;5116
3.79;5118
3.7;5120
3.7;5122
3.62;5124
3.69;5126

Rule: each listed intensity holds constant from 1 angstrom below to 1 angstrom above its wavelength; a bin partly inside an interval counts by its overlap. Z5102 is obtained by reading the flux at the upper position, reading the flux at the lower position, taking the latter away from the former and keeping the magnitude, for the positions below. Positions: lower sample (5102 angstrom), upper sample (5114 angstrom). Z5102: 0.12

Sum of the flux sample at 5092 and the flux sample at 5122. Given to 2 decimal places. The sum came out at 7.50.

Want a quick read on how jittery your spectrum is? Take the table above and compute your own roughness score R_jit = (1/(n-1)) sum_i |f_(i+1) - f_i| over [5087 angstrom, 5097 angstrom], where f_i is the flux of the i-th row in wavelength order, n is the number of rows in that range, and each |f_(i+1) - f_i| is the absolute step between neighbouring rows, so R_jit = 0.11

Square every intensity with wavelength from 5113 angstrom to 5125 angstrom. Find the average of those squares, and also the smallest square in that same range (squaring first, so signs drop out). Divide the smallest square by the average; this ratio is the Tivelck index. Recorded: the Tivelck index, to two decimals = 0.93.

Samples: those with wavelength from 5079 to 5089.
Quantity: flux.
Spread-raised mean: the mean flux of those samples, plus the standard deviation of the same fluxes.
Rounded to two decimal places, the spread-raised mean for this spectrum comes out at 3.73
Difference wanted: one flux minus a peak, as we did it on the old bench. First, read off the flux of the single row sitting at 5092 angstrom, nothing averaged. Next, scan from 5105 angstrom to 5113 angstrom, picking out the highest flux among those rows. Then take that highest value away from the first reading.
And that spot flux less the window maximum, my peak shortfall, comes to -0.04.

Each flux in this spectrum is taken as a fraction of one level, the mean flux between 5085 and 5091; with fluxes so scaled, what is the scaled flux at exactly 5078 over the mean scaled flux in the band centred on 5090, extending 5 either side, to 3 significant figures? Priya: 1.02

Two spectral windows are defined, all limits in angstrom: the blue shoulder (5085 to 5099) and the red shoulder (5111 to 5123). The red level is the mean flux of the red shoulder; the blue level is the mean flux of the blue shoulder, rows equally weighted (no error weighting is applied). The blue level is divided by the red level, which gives 0.960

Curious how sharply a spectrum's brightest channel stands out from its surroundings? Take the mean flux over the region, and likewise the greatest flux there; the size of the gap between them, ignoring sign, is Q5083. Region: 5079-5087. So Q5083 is 0.08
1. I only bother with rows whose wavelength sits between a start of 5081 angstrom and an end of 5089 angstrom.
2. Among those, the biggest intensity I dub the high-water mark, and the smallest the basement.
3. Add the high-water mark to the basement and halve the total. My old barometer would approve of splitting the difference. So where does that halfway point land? 3.67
